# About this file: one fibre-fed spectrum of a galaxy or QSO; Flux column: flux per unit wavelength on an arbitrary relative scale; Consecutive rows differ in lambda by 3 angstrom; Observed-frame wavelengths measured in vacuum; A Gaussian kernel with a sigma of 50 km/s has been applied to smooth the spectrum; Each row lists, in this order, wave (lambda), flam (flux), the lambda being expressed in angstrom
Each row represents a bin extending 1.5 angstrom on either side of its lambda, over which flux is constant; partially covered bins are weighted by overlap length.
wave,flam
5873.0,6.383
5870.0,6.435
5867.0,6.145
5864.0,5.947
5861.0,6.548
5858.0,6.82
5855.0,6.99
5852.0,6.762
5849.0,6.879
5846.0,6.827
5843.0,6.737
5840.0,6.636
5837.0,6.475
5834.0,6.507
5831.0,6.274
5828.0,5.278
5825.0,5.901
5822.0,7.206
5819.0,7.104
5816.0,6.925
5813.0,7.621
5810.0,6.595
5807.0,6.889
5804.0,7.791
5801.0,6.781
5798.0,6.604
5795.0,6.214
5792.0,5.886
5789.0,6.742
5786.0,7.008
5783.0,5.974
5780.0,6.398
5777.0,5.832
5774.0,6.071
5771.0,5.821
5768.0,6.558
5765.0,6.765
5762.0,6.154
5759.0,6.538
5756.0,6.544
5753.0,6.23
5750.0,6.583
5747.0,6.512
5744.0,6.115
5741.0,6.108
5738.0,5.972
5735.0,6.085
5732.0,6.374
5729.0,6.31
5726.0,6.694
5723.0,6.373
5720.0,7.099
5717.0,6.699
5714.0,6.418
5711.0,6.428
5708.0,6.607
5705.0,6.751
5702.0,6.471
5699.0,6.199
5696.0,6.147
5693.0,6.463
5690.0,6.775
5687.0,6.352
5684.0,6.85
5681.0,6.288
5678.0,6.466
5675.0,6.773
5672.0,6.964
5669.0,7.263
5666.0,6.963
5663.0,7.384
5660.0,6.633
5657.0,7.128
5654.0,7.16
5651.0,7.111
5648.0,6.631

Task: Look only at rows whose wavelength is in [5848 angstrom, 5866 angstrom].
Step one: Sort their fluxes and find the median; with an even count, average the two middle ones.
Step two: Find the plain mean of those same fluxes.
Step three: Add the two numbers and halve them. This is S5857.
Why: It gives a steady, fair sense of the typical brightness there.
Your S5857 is 6.7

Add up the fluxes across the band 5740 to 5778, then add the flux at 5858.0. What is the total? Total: 89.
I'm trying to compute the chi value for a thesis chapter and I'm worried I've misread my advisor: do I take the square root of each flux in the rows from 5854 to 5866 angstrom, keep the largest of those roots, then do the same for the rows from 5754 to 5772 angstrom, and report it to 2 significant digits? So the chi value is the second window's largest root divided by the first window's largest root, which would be 0.98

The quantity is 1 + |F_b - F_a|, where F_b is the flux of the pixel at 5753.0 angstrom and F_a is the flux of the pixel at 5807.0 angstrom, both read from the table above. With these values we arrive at 1.66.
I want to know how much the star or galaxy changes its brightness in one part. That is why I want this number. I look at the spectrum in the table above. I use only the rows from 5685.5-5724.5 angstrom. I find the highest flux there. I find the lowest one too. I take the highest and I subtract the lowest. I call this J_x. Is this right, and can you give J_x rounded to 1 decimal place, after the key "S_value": 1.0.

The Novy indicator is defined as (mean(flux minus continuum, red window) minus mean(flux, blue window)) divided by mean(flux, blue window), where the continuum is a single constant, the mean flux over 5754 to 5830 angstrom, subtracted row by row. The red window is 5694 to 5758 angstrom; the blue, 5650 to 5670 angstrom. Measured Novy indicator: -1.02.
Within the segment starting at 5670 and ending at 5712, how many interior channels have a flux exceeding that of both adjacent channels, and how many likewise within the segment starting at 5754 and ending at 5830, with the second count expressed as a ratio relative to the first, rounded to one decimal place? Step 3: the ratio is 2.3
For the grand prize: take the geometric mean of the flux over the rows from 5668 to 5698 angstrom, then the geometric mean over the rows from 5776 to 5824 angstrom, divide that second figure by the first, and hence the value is 1.01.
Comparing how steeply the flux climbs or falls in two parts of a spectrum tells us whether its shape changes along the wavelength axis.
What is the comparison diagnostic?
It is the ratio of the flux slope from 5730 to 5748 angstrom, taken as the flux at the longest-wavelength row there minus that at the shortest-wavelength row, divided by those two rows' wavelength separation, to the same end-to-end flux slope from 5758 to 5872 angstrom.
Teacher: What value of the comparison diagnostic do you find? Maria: -9.9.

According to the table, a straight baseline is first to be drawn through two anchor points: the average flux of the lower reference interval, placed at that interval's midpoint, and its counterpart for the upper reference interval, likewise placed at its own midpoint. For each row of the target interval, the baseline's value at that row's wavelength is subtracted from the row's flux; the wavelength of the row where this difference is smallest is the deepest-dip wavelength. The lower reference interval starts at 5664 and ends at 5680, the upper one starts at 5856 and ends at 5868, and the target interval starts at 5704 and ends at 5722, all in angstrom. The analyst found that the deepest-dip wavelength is 5714.0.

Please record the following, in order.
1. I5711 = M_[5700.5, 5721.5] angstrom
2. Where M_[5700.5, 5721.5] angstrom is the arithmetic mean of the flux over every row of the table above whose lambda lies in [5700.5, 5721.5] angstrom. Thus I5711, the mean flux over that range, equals 6.64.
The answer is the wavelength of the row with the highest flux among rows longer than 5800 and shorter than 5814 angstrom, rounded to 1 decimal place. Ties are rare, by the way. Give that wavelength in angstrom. 5804.0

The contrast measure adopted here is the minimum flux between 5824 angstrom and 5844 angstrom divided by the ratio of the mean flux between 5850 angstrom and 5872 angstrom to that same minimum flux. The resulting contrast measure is 4.27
